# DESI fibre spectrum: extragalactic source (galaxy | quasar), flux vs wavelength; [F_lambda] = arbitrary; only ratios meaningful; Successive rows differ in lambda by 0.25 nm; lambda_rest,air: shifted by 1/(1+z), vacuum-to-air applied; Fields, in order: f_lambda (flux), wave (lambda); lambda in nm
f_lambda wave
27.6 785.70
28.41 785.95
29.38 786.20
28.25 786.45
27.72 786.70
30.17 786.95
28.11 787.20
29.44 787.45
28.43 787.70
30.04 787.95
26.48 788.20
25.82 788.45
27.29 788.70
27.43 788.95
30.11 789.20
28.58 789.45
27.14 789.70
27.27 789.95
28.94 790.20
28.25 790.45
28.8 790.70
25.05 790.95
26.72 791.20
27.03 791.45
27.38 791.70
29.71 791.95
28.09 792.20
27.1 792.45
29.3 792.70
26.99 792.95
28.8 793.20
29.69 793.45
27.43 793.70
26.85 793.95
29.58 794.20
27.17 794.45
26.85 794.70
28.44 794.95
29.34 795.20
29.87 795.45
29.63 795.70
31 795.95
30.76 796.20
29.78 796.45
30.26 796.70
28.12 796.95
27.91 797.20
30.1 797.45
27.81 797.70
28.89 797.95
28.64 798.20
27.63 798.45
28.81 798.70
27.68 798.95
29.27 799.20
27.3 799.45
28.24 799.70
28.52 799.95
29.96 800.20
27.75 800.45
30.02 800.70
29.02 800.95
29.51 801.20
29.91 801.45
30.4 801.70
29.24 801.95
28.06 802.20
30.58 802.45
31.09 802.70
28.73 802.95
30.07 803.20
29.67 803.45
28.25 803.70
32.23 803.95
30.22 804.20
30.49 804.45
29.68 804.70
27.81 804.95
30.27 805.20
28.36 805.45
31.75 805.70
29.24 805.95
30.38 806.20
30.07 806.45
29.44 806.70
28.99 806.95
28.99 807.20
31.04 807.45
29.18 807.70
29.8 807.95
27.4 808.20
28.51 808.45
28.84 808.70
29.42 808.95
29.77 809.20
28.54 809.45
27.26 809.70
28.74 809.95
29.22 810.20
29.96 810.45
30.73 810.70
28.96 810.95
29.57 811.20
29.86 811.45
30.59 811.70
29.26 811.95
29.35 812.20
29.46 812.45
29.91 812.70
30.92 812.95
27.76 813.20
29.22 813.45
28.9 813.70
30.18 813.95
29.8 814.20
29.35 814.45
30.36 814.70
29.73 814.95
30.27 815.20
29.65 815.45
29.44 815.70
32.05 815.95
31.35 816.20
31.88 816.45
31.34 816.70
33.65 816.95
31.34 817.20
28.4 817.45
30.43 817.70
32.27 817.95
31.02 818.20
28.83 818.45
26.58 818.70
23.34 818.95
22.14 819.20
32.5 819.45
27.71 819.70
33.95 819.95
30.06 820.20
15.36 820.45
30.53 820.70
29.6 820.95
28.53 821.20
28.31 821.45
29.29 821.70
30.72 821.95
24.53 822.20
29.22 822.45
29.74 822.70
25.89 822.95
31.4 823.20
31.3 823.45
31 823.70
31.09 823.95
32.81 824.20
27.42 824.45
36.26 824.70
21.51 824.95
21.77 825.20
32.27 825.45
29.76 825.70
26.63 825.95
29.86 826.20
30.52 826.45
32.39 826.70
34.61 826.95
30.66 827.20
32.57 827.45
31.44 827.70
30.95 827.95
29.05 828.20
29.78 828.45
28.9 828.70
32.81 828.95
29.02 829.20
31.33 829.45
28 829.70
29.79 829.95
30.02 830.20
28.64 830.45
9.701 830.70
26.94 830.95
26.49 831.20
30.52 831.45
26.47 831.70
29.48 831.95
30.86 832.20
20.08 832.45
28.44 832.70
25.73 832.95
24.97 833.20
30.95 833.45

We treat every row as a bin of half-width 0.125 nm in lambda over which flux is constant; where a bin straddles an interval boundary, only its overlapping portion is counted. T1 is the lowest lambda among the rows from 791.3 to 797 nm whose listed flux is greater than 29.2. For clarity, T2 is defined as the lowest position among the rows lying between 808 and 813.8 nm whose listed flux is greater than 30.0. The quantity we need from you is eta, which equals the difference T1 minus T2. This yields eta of -18.75 nm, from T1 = 791.95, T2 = 810.70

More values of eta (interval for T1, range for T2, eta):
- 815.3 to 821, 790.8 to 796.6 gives 19.50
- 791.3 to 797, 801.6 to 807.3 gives -9.75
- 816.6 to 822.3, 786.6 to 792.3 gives 29.75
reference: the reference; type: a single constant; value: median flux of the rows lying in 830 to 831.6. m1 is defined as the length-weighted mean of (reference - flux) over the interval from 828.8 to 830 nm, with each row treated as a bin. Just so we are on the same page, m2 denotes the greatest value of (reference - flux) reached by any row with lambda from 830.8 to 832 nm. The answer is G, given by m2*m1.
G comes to -3.2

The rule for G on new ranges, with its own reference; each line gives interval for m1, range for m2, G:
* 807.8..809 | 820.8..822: 0.5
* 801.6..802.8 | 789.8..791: -5.6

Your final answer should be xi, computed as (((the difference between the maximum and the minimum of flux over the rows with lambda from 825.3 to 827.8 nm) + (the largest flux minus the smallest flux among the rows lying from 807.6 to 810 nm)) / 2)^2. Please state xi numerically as 28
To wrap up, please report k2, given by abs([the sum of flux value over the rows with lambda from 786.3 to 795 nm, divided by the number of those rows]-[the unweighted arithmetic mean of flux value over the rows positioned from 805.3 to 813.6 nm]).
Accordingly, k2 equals 1.4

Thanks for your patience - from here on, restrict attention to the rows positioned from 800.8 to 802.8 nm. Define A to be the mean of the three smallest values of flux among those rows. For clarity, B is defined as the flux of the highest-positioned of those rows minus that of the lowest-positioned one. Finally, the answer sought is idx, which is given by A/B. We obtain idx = 14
